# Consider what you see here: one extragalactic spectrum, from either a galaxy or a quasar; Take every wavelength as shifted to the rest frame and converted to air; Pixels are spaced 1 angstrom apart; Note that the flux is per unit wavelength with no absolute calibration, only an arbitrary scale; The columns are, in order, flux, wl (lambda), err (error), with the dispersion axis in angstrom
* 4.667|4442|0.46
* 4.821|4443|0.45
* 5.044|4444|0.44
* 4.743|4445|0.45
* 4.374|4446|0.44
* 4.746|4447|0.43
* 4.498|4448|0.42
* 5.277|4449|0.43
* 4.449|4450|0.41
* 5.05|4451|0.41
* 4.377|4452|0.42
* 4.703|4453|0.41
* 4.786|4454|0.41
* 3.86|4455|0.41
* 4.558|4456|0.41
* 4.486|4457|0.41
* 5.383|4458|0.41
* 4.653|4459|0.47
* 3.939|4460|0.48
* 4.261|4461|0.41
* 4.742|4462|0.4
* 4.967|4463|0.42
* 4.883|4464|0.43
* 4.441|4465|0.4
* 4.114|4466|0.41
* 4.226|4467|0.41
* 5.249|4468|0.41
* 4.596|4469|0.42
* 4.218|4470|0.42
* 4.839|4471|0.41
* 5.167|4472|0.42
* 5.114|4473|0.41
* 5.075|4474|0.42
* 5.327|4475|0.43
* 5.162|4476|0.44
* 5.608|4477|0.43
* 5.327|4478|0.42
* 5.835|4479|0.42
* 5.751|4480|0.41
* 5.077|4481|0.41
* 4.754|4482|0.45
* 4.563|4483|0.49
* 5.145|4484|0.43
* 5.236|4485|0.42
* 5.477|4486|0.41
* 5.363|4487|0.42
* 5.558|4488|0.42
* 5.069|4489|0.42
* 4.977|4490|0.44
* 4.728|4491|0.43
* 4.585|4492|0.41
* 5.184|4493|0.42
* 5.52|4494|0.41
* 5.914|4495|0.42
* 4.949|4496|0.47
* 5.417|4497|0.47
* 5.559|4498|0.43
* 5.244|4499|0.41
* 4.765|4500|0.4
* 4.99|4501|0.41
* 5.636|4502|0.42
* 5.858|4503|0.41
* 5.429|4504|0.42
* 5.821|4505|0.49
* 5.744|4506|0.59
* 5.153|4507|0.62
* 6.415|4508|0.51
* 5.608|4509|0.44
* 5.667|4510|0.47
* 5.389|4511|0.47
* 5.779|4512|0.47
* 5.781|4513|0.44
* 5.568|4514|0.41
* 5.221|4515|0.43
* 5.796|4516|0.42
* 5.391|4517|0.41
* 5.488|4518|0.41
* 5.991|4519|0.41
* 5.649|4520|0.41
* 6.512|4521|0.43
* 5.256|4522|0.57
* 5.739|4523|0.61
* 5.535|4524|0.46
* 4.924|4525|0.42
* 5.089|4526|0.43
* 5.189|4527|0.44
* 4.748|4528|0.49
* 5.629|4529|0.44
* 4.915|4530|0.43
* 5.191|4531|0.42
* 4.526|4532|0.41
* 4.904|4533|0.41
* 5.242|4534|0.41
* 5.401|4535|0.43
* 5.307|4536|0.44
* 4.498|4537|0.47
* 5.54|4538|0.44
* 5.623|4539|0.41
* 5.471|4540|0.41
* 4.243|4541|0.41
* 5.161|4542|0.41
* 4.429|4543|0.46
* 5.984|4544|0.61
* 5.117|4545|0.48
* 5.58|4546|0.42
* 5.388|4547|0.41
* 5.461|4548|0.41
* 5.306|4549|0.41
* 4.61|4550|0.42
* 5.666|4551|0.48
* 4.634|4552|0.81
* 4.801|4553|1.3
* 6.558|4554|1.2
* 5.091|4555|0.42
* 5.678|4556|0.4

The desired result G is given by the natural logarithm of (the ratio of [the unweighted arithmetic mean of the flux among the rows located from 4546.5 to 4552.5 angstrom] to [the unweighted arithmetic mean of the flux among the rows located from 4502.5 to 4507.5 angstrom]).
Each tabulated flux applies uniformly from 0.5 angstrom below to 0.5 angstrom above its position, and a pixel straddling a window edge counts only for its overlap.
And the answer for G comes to -0.08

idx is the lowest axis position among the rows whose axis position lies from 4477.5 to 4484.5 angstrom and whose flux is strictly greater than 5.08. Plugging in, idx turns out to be 4478 angstrom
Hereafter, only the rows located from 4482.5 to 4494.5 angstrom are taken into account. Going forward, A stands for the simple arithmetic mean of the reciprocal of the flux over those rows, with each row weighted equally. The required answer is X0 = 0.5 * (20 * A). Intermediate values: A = 0.196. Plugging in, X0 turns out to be 1.96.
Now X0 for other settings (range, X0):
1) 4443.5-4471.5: 2.18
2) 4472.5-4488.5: 1.90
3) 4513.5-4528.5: 1.84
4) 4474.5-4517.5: 1.87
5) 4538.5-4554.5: 1.93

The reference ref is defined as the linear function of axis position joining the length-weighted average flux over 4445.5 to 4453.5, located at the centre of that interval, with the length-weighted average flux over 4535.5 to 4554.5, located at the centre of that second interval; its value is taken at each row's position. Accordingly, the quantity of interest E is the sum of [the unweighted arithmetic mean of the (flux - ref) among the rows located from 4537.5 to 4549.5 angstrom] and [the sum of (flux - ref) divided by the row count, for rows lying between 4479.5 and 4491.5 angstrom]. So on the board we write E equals 0.30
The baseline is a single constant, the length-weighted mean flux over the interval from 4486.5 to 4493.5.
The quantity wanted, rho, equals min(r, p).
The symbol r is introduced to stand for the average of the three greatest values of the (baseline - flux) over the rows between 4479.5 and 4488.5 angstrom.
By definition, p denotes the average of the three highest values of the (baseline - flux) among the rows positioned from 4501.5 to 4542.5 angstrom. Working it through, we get 0.27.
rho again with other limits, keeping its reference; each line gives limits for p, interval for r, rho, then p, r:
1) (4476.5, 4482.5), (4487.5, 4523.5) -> 0.01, 0.01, 0.37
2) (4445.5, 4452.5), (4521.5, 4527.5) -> 0.00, 0.67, 0.00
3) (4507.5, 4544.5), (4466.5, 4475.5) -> 0.68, 0.68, 0.72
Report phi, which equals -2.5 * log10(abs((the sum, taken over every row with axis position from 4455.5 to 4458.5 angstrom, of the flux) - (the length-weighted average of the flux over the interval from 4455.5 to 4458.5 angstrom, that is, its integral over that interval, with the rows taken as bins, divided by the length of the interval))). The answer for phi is -2.46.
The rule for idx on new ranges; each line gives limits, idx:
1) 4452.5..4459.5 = 4458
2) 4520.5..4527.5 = 4521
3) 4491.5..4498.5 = 4493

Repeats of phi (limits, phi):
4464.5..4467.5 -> -2.33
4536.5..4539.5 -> -2.55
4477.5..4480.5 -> -2.63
